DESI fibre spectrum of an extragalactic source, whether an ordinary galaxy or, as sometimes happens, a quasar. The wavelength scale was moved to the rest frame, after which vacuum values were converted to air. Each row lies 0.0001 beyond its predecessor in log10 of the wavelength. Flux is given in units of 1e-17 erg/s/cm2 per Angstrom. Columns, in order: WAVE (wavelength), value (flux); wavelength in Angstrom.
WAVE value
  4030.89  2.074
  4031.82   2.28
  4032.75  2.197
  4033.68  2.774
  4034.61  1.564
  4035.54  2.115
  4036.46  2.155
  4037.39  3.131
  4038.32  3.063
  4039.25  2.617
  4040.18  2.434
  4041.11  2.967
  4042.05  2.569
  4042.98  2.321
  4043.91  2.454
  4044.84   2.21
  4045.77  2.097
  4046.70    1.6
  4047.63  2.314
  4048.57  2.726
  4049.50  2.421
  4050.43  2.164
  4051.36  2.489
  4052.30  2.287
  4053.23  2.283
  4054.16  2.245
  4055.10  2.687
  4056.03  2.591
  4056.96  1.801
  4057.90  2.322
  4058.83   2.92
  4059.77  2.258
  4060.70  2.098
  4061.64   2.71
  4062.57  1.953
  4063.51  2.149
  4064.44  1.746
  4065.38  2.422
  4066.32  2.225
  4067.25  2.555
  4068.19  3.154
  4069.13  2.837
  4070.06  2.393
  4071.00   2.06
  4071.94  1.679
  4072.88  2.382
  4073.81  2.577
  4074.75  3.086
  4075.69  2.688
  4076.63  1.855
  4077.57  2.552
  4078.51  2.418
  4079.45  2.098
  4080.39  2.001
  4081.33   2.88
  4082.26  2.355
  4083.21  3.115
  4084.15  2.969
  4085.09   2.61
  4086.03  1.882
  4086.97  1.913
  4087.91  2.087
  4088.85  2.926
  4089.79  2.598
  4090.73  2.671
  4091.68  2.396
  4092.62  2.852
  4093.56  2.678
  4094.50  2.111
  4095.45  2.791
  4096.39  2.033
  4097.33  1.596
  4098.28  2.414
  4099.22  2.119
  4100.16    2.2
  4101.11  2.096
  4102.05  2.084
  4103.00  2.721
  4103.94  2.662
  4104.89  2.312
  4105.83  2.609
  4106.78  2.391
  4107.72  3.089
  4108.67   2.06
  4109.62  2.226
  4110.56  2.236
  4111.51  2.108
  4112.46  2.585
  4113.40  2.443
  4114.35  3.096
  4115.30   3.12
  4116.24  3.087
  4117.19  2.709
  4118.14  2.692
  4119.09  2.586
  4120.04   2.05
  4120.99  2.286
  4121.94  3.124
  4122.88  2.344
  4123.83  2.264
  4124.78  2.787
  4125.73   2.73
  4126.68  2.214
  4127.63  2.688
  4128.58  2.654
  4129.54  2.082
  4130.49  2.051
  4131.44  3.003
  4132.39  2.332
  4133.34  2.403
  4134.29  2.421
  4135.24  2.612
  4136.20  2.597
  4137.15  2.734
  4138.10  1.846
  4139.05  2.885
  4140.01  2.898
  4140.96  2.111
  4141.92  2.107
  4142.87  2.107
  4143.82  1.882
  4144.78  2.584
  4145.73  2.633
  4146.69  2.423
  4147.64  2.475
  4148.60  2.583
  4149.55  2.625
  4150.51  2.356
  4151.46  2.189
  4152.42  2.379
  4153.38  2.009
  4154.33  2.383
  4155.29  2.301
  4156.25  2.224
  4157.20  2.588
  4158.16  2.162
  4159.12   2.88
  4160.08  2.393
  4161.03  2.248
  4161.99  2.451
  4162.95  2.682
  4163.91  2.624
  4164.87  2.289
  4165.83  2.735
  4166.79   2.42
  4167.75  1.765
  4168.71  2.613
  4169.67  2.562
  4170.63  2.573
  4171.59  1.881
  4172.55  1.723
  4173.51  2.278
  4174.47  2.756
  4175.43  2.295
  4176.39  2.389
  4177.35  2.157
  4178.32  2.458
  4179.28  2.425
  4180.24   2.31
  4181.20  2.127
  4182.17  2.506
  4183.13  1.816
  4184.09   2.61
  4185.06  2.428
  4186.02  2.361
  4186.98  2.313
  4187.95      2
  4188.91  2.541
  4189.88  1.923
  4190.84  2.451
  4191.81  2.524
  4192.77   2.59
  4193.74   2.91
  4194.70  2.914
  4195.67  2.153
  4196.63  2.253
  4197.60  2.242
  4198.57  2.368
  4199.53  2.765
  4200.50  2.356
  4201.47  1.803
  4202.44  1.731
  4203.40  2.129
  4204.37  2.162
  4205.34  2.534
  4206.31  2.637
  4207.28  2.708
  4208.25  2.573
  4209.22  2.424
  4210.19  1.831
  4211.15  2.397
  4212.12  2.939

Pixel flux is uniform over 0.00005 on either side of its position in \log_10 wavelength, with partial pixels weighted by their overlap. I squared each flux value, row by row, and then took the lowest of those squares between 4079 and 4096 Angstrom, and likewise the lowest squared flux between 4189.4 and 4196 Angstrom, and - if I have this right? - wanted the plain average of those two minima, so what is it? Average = 3.6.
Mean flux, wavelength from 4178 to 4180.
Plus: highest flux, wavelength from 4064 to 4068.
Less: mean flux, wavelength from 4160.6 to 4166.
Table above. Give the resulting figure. 2.49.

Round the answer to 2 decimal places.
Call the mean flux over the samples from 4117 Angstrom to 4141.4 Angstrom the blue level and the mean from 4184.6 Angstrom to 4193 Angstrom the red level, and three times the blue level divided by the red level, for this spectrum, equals 3.20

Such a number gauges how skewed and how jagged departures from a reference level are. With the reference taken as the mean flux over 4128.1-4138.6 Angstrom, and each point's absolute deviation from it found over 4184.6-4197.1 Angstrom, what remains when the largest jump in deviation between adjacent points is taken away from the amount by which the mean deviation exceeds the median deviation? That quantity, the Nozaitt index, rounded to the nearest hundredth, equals -0.42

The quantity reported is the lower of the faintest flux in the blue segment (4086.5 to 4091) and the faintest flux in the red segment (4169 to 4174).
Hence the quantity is 1.72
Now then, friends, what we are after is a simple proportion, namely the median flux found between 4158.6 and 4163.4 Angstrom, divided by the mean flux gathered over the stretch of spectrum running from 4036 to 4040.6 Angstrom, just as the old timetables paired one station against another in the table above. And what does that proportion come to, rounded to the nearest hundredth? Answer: 0.91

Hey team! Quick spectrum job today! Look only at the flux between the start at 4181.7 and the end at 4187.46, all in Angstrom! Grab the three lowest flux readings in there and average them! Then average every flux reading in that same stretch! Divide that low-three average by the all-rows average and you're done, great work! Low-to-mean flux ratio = 0.92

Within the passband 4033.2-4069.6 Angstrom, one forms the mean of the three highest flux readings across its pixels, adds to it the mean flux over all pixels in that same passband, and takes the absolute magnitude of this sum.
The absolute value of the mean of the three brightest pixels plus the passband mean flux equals 5.5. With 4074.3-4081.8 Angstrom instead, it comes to 5.3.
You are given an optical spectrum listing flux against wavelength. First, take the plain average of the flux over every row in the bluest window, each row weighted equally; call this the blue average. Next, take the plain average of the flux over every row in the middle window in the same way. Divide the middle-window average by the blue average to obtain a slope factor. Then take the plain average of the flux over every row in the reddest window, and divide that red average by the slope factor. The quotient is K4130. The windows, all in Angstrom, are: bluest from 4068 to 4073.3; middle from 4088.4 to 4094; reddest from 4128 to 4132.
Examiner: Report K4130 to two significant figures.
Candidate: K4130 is 2.2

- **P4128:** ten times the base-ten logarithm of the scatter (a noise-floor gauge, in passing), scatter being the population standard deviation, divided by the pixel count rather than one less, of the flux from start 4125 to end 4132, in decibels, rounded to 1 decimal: -4.7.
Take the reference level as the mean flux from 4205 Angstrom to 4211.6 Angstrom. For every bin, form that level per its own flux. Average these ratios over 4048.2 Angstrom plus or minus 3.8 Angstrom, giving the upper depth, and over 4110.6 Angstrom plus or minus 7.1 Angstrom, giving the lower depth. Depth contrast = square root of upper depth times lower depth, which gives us 1.03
